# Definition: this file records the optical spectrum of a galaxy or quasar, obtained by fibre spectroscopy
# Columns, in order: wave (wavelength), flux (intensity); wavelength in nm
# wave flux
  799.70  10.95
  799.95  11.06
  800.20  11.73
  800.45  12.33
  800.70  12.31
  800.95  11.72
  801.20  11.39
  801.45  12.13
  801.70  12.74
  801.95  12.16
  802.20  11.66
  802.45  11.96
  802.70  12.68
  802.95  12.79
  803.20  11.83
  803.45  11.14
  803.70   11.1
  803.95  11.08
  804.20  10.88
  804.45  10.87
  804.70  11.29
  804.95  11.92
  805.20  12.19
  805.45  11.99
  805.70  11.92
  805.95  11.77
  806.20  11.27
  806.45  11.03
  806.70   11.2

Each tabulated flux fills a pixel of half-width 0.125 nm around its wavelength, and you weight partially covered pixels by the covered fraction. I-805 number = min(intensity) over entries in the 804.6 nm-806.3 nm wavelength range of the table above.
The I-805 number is 11.27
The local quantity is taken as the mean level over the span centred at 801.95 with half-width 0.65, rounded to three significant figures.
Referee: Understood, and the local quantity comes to 12.1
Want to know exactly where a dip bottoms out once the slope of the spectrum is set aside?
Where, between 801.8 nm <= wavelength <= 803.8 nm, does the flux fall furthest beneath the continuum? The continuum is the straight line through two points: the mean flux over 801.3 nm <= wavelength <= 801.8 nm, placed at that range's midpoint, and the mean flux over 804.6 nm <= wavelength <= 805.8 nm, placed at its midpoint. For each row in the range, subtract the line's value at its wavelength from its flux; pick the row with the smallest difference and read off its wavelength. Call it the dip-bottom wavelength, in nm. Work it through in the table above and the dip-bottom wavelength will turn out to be 803.70 nm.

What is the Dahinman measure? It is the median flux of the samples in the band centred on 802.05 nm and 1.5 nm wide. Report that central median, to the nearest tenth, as 12.1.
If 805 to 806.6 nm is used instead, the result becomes 11.8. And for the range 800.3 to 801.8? 12.2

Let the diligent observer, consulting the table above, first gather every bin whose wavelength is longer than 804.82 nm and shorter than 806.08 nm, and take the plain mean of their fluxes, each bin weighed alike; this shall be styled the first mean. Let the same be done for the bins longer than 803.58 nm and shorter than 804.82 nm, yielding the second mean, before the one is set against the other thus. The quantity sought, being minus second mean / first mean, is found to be -0.92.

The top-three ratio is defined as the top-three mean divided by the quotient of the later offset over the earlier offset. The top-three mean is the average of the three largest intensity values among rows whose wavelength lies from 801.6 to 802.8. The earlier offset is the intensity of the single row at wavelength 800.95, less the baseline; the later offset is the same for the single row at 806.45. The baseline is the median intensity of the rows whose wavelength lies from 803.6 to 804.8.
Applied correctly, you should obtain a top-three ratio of -160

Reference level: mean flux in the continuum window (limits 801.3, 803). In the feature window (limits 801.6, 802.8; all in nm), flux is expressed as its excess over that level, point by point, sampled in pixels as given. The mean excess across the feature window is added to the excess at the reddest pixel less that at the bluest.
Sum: -0.1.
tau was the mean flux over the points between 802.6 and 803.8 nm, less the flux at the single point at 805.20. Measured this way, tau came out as -0.28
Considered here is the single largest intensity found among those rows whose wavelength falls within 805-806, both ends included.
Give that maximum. 12.19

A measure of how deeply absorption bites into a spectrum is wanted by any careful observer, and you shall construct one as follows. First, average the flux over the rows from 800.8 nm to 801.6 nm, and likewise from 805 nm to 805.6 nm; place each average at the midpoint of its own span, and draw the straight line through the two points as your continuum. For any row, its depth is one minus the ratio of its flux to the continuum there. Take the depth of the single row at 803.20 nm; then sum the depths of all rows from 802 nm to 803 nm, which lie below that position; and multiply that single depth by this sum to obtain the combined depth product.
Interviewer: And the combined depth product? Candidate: -0.001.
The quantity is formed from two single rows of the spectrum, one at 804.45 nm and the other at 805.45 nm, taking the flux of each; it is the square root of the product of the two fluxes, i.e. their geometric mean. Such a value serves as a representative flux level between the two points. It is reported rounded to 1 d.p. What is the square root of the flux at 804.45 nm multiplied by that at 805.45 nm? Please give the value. 11.4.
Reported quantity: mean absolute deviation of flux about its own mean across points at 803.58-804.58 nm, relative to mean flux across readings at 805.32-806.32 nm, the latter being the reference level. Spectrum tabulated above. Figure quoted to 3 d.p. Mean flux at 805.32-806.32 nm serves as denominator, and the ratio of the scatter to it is 0.009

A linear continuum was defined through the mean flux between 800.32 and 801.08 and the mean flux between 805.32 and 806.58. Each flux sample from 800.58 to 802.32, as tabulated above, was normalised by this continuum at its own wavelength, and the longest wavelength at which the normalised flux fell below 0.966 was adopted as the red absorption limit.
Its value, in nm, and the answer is 801.20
